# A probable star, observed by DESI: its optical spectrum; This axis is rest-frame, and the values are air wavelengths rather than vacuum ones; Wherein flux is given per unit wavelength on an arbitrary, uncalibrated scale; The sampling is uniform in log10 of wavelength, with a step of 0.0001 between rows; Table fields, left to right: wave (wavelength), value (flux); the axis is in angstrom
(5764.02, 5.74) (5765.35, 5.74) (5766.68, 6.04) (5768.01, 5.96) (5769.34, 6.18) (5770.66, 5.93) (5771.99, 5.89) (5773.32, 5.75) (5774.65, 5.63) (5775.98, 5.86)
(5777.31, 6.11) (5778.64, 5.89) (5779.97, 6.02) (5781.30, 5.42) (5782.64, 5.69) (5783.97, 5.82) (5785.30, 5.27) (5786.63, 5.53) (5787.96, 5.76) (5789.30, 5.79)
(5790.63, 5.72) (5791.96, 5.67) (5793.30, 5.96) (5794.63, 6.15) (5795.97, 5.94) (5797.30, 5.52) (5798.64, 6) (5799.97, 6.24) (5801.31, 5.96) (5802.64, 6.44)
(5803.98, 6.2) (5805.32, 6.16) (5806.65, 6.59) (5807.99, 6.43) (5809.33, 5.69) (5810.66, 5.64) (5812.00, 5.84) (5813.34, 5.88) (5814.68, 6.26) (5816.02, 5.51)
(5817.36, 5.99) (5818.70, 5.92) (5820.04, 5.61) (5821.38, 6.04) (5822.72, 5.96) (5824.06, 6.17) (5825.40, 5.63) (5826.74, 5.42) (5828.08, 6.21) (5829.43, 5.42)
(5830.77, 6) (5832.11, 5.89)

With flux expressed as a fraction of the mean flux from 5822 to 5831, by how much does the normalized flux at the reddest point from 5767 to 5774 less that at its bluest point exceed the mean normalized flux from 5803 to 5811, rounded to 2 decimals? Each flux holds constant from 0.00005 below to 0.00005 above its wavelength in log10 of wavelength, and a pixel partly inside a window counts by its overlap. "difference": -1.09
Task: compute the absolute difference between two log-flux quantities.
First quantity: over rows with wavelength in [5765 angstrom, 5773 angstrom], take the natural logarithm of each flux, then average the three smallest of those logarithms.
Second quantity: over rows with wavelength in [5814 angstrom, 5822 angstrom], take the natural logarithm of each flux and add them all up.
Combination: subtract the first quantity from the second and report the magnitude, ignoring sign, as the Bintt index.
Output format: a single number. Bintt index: 8.87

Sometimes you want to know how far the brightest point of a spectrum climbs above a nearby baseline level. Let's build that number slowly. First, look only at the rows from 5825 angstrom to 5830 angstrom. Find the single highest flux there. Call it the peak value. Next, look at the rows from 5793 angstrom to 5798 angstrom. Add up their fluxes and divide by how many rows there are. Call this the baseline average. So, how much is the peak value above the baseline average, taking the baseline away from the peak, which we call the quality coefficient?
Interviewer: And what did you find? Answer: 0.32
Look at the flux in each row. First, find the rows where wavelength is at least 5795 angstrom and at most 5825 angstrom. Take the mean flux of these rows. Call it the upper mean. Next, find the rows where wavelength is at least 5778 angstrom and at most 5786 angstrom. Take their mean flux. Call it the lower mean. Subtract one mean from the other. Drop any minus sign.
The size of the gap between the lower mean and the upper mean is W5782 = 0.31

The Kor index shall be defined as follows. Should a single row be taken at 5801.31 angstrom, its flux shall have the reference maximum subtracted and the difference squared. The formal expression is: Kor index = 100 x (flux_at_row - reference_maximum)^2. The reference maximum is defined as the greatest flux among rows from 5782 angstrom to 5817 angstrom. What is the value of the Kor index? 40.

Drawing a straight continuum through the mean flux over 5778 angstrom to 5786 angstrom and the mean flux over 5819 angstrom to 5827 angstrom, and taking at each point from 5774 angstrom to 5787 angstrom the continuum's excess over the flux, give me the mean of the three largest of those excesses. 0.29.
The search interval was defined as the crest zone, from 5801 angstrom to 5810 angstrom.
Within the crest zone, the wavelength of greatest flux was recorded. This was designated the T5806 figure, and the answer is 5806.65 angstrom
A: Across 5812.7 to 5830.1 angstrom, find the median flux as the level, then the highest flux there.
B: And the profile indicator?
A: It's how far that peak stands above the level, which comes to 0.34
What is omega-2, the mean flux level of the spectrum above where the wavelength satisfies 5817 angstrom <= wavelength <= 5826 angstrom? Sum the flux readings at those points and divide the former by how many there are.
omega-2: 5.90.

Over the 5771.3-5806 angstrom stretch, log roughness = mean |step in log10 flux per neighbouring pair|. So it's 0.0183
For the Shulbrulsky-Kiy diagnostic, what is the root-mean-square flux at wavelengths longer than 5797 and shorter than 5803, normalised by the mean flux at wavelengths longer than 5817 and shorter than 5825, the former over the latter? 1.02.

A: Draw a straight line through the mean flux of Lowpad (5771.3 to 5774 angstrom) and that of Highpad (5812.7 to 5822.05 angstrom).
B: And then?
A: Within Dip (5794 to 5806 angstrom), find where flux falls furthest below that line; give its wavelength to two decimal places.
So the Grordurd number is 5797.30 angstrom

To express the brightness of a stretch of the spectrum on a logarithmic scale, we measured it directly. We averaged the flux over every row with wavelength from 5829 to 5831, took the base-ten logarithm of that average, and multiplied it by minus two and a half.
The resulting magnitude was -1.89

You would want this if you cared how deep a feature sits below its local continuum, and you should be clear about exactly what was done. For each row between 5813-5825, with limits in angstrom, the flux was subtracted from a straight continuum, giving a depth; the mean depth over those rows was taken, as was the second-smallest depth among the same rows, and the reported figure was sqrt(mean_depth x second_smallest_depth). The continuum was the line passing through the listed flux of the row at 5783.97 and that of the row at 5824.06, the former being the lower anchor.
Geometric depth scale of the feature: 0.00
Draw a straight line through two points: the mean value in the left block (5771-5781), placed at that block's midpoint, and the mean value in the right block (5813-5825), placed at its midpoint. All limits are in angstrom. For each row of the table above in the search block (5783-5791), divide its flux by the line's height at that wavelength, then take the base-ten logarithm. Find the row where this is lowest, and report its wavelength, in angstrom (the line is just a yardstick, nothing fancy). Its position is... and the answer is 5785.30 angstrom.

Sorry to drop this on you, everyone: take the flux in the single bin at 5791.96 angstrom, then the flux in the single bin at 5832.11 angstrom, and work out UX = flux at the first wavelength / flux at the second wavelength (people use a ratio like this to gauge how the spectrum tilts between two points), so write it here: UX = 0.96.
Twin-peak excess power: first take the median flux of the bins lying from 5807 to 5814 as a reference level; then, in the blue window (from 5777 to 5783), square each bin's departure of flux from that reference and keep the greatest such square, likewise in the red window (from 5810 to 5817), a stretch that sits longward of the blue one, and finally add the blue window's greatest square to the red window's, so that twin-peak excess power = 0.4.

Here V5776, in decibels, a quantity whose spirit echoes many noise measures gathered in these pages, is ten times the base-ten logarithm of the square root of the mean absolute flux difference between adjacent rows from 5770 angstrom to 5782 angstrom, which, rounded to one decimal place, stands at -3.3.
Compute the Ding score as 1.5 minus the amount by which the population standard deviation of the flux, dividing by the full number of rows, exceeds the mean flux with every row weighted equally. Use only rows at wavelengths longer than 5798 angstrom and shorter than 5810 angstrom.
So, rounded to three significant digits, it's 7.43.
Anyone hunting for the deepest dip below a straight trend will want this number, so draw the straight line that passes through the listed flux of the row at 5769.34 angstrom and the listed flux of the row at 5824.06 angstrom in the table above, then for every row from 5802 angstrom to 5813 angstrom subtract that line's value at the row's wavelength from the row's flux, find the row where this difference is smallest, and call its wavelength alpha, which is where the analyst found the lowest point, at 5810.66 angstrom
